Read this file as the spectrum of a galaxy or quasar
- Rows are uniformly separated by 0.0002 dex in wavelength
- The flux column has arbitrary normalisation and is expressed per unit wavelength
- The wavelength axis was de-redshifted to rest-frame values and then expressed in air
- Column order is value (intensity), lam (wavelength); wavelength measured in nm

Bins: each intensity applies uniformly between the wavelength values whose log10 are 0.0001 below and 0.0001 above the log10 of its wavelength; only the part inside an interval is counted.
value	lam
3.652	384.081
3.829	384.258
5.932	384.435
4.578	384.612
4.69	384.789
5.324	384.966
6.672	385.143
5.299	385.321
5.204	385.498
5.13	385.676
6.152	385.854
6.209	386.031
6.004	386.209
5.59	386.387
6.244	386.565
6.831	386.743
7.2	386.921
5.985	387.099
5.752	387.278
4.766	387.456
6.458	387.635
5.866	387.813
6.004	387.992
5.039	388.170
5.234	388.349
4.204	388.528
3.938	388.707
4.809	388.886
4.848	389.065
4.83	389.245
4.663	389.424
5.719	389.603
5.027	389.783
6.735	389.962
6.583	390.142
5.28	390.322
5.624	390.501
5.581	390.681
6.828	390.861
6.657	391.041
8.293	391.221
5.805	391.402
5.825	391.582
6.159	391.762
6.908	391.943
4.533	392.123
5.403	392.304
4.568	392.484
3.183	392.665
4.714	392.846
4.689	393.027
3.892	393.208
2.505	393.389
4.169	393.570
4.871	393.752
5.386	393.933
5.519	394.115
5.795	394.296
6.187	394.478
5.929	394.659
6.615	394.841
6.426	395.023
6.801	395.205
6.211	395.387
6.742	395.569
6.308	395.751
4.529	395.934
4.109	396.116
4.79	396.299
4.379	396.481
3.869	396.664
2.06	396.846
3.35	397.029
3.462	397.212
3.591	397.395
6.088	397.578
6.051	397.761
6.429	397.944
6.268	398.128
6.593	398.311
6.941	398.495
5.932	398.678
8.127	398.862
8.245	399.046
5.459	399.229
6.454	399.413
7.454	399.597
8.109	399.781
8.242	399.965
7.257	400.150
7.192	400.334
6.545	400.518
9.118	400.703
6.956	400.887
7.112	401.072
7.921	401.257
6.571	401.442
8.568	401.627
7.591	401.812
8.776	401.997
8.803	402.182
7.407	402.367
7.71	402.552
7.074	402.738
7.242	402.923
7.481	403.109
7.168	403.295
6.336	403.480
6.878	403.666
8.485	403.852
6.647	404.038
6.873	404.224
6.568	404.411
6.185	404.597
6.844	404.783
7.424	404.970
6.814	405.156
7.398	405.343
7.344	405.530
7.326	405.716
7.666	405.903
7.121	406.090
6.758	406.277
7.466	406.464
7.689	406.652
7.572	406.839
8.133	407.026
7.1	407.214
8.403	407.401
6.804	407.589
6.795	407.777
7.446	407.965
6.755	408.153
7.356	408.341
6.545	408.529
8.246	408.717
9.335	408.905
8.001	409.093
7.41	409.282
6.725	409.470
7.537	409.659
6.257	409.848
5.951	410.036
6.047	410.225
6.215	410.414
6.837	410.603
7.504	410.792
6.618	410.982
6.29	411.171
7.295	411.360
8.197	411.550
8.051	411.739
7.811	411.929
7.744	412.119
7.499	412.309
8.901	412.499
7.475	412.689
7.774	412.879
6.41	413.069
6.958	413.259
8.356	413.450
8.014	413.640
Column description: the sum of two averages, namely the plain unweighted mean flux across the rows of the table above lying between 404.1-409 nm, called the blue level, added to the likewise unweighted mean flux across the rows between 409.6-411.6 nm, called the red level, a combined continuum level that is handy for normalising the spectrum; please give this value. 14.1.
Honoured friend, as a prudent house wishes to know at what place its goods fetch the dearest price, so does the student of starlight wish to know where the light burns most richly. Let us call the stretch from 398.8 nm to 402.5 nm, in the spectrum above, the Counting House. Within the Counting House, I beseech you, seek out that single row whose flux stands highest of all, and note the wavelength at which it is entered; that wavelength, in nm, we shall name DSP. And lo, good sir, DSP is 400.703 nm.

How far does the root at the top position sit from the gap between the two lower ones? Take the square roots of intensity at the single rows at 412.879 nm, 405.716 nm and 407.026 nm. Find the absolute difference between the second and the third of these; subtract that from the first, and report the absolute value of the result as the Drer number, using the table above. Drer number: 2.64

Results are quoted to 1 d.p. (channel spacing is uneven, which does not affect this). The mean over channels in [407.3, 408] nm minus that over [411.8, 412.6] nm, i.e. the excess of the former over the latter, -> -0.6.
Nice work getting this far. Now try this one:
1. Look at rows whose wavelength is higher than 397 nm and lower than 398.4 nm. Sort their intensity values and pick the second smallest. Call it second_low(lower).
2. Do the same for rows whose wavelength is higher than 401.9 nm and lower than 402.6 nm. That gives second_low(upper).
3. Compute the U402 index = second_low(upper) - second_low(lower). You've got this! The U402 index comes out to 4.2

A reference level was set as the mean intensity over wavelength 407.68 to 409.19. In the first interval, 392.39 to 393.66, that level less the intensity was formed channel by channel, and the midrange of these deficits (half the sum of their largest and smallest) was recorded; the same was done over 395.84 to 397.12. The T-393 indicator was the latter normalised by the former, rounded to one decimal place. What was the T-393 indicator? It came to 1.0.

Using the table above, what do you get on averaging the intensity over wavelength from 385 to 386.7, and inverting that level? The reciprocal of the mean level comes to 0.171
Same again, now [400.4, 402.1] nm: 0.130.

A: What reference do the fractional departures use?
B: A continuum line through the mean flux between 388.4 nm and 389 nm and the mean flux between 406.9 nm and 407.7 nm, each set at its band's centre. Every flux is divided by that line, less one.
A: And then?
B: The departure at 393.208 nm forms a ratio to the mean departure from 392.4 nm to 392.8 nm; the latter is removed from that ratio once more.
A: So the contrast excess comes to 1.3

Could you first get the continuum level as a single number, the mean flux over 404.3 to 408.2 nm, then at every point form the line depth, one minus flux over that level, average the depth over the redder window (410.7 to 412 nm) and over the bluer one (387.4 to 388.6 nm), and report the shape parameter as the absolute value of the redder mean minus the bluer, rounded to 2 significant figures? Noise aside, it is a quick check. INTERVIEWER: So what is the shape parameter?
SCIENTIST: 0.28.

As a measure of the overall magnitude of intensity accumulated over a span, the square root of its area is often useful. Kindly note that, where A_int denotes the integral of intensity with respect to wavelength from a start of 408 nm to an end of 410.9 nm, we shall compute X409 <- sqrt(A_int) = 4.5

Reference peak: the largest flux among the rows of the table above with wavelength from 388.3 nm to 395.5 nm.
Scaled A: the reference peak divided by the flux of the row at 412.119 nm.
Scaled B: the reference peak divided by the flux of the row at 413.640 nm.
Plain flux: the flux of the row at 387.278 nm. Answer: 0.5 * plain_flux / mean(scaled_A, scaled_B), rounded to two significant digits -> 2.7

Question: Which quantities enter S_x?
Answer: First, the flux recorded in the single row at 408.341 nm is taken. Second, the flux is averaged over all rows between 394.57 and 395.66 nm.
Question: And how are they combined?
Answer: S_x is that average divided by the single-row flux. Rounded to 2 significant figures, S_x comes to 0.88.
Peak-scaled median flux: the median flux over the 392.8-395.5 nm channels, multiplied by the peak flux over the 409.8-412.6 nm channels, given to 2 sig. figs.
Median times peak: 49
